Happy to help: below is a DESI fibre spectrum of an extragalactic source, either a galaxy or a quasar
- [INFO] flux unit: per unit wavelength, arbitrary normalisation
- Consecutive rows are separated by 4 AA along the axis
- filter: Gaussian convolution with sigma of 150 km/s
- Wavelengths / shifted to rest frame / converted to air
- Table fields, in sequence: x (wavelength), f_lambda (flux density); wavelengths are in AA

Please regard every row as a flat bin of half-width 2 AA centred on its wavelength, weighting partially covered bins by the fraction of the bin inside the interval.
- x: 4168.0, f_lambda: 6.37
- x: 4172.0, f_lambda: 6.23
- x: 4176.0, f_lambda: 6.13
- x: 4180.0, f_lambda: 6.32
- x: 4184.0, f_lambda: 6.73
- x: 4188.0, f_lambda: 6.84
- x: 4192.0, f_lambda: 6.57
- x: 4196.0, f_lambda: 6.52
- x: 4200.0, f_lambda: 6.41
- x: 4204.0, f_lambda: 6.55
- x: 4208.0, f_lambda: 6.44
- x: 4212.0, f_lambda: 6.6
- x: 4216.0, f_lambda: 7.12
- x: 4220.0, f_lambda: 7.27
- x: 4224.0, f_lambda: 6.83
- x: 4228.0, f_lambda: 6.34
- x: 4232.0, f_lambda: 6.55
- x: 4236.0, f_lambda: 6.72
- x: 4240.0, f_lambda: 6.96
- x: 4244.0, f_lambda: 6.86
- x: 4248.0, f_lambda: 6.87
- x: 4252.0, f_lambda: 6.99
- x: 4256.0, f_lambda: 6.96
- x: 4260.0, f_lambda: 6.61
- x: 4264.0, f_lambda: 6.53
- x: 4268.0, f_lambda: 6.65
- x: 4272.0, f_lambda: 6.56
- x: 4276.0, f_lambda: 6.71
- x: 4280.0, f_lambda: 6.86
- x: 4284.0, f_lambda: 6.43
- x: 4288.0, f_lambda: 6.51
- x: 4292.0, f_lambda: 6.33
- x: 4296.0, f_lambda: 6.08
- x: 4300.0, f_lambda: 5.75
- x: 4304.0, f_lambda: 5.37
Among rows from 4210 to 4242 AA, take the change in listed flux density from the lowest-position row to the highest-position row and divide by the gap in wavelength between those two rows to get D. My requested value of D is 0.013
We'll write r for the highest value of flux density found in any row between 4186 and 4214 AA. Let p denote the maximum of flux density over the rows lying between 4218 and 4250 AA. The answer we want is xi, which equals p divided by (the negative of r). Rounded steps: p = 7.27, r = 6.84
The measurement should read -1.06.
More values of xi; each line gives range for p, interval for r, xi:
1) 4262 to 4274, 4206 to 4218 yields -0.93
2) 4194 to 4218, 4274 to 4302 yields -1.04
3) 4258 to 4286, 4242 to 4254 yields -0.98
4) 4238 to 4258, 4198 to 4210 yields -1.07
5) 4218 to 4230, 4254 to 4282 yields -1.04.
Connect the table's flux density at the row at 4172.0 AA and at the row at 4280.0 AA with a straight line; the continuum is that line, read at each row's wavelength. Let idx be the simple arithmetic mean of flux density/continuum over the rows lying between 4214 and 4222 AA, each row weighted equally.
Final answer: 1.107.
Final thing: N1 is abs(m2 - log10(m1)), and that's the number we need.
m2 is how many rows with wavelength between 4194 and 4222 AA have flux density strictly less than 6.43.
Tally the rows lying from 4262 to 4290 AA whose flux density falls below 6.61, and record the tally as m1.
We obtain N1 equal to 0.40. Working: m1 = 4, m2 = 1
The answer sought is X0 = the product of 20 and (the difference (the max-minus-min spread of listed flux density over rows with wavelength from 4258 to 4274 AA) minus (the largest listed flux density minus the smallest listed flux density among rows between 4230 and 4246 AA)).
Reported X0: -6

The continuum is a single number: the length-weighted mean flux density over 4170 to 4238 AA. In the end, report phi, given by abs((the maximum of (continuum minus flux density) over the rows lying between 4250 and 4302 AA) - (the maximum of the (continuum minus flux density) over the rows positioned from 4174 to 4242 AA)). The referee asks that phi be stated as 0.4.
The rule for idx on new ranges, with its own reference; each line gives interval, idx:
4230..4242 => 1.021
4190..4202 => 1.020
